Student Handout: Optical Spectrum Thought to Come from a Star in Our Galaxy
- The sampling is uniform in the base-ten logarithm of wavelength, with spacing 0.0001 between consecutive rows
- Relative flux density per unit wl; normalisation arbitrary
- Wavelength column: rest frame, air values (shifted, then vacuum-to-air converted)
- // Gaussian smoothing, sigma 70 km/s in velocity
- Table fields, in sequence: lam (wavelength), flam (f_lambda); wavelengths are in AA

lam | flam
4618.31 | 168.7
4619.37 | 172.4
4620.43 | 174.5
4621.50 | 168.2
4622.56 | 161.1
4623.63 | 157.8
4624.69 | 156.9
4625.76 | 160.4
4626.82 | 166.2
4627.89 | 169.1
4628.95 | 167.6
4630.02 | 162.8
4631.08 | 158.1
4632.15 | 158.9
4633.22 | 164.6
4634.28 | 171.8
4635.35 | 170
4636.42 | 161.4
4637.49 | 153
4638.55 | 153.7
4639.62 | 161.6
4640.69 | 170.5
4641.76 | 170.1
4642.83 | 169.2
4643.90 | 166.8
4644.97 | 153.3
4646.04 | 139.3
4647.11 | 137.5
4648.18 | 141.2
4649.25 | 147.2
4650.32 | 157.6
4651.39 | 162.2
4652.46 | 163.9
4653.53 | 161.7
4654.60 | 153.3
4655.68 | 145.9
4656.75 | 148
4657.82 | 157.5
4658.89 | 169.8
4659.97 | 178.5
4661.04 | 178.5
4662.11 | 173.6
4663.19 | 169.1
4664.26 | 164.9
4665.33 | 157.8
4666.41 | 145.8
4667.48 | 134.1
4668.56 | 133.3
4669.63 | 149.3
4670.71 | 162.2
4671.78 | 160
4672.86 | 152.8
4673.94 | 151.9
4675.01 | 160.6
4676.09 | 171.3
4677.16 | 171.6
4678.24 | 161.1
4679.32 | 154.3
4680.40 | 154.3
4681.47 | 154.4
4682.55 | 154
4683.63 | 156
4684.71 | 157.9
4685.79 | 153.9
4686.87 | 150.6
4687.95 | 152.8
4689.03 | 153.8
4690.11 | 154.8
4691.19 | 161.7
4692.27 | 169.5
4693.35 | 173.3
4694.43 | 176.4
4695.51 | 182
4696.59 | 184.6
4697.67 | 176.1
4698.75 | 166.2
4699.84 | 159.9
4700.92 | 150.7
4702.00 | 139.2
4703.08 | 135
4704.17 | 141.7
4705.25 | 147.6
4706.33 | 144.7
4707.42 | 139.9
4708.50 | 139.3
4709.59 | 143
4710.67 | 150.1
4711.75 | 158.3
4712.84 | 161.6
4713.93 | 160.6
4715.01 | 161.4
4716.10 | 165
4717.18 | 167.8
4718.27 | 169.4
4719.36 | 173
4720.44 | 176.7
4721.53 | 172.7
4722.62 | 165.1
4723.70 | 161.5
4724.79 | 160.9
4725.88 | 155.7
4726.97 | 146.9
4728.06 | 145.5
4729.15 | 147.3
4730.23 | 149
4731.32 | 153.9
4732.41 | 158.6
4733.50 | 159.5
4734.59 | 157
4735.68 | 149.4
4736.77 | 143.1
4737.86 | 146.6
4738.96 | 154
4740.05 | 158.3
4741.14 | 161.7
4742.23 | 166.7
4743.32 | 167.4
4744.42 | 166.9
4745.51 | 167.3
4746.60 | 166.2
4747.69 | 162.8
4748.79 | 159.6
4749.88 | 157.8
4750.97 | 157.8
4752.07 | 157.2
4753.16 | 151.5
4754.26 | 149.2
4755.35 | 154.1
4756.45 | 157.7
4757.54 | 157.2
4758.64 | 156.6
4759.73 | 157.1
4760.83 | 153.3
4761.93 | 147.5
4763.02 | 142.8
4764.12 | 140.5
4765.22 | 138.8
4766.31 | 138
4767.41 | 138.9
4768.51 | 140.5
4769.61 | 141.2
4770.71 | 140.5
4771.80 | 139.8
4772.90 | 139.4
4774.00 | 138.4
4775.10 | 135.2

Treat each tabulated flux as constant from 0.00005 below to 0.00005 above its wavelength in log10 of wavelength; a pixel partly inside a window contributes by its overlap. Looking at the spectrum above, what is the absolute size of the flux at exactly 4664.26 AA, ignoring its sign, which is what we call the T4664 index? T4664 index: 165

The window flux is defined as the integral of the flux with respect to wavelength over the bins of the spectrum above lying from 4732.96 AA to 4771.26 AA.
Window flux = 5870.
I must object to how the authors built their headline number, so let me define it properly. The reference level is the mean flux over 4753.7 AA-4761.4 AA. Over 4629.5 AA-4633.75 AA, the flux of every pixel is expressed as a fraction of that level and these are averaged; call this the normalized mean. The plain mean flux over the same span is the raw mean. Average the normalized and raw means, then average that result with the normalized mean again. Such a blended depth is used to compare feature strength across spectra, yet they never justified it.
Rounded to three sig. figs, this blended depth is 41.1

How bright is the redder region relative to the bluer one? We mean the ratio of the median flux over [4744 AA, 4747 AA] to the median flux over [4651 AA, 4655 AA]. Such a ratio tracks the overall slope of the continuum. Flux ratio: 1.03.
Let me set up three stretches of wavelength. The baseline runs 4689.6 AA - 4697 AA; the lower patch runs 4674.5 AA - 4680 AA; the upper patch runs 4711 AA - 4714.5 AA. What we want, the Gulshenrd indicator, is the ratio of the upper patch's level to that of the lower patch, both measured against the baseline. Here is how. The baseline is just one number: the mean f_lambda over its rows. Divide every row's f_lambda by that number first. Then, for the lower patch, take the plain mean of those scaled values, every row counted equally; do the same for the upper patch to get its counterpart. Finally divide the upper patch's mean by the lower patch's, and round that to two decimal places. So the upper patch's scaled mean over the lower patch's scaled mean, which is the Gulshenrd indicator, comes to 0.98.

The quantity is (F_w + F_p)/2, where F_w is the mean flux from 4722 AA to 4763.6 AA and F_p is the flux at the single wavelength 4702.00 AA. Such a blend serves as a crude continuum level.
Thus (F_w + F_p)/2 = 148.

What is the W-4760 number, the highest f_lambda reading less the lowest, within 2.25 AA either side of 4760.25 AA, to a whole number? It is 10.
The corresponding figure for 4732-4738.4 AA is 16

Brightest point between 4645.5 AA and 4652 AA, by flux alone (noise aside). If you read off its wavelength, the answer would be 4651.39 AA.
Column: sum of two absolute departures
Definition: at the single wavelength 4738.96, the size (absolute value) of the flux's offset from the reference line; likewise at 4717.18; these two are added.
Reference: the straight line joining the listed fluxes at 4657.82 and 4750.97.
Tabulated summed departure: 14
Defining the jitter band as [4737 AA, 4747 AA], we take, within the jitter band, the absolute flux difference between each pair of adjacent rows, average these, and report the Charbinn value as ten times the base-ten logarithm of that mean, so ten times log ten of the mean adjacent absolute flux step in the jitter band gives 4.5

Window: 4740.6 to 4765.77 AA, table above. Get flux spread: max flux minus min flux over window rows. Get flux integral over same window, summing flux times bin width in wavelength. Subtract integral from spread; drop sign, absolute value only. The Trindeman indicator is 3909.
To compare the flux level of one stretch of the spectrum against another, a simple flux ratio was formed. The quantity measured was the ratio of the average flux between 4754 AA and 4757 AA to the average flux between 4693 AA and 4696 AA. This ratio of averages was 0.87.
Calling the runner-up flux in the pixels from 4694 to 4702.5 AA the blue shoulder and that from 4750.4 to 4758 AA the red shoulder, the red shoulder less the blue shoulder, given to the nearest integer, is -24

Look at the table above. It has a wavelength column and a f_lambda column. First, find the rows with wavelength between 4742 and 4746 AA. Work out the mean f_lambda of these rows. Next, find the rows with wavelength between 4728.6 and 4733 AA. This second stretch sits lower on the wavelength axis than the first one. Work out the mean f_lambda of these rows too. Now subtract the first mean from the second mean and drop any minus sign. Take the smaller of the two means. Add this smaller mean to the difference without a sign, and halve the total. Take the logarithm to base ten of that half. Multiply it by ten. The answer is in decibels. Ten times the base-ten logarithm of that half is 19.22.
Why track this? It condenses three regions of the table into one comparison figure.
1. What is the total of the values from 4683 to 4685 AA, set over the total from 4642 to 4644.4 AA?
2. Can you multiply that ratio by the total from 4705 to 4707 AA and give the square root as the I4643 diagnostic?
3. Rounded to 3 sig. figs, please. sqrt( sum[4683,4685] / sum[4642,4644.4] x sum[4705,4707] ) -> 16.5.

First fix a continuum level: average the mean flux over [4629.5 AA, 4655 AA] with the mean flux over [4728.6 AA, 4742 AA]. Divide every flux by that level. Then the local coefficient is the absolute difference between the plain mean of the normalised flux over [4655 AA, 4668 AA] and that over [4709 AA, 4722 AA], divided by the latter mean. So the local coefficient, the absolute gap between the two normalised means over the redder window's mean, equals 0.018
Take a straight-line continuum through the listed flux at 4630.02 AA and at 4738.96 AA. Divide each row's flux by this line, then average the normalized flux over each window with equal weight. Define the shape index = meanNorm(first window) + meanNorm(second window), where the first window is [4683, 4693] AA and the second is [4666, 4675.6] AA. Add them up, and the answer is 1.93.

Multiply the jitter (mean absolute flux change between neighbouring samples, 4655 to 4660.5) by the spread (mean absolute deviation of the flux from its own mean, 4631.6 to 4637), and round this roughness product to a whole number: 36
